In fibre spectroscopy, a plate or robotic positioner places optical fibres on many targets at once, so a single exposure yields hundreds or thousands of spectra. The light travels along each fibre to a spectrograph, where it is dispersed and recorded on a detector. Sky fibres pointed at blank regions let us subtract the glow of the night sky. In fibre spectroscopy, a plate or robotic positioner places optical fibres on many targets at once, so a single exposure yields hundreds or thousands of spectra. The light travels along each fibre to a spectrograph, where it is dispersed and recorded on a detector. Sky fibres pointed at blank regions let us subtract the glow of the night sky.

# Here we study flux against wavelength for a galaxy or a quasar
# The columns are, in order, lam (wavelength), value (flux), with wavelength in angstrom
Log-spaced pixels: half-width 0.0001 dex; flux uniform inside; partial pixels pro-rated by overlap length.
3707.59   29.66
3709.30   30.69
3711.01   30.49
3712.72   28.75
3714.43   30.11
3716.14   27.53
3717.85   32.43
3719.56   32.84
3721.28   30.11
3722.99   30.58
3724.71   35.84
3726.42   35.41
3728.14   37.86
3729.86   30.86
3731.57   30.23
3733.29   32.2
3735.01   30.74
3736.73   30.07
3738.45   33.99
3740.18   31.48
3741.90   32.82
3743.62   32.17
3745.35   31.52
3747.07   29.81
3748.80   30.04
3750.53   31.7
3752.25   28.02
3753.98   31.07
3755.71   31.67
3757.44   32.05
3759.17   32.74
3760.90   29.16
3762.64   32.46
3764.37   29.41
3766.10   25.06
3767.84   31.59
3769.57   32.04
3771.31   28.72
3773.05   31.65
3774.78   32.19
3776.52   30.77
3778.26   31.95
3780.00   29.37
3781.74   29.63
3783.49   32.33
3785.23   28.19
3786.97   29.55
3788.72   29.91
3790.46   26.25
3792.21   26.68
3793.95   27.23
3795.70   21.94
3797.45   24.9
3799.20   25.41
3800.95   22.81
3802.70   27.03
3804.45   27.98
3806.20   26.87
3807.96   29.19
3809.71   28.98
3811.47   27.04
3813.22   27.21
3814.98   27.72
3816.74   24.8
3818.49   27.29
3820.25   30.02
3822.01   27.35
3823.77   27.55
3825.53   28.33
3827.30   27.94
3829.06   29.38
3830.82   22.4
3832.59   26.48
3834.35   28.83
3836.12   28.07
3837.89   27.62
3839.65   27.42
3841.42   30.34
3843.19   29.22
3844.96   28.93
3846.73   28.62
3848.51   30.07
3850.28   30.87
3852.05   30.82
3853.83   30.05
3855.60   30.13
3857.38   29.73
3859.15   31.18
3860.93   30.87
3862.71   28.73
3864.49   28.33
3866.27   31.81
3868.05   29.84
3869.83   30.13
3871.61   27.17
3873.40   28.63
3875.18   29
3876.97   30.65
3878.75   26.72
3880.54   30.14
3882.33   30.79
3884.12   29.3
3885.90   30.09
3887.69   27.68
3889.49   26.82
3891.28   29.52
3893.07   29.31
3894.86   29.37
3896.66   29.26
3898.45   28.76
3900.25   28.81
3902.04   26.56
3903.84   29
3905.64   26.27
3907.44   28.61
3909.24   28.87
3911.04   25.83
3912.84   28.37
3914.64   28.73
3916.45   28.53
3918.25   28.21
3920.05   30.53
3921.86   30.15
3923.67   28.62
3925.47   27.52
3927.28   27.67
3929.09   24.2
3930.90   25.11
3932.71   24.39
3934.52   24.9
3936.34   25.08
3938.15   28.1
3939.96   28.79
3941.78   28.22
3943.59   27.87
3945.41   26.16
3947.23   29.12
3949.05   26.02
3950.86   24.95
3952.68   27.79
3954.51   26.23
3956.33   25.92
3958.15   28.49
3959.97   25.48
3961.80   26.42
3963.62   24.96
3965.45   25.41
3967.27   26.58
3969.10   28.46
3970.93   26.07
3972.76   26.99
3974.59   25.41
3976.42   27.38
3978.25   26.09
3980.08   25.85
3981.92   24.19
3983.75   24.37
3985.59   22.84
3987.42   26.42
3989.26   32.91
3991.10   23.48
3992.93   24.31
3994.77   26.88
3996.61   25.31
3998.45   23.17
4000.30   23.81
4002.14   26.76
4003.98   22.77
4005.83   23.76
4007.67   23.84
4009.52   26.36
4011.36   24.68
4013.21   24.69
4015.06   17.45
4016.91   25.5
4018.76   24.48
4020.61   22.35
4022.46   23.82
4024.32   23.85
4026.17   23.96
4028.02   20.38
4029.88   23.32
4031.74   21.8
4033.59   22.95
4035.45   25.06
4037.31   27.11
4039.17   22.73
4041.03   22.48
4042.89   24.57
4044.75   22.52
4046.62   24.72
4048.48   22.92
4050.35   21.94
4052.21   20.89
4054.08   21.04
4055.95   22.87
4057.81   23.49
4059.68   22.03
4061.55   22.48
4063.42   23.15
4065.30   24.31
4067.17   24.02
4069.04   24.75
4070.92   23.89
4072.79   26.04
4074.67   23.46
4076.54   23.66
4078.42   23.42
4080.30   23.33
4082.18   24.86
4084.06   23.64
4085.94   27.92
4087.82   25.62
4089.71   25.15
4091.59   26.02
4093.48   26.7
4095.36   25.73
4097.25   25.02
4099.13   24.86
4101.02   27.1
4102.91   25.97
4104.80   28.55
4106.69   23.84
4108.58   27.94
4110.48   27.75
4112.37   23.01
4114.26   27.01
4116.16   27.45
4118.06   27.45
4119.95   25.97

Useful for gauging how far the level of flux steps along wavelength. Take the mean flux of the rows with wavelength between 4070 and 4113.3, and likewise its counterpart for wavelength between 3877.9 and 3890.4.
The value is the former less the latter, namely -3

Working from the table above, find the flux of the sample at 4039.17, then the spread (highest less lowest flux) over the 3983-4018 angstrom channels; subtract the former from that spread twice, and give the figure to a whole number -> -30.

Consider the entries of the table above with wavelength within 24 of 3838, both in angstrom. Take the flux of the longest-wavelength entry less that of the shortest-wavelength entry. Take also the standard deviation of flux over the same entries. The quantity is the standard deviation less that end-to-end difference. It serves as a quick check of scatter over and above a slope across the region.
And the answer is -1.2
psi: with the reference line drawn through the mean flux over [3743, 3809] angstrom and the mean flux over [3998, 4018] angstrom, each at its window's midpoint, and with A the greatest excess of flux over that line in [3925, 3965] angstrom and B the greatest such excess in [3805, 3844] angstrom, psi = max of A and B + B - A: 2.6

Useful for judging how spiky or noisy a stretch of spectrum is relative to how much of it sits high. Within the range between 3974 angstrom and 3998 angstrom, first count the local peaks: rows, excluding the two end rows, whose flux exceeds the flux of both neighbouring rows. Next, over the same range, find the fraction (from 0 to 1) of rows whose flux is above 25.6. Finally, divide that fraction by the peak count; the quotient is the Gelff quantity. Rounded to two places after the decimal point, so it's 0.12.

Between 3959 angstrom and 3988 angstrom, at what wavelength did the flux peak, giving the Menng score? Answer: 3969.10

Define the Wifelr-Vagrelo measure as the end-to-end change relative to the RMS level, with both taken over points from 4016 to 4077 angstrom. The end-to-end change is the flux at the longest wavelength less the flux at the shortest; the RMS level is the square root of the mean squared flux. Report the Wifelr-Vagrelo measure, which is -0.08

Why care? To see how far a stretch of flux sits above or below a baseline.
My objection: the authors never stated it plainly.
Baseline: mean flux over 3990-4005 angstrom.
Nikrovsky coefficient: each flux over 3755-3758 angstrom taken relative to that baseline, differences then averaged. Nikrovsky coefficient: 7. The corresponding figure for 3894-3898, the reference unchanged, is 5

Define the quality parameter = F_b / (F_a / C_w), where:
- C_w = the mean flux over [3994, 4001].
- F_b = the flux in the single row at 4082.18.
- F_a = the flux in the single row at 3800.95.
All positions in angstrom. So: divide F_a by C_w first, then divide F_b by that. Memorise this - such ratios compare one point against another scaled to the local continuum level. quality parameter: 27.0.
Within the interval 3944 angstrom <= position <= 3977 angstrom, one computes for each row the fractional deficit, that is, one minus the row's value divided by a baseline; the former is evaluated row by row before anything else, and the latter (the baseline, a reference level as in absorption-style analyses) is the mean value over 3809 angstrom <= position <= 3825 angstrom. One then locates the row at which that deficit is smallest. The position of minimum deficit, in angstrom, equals 3947.23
